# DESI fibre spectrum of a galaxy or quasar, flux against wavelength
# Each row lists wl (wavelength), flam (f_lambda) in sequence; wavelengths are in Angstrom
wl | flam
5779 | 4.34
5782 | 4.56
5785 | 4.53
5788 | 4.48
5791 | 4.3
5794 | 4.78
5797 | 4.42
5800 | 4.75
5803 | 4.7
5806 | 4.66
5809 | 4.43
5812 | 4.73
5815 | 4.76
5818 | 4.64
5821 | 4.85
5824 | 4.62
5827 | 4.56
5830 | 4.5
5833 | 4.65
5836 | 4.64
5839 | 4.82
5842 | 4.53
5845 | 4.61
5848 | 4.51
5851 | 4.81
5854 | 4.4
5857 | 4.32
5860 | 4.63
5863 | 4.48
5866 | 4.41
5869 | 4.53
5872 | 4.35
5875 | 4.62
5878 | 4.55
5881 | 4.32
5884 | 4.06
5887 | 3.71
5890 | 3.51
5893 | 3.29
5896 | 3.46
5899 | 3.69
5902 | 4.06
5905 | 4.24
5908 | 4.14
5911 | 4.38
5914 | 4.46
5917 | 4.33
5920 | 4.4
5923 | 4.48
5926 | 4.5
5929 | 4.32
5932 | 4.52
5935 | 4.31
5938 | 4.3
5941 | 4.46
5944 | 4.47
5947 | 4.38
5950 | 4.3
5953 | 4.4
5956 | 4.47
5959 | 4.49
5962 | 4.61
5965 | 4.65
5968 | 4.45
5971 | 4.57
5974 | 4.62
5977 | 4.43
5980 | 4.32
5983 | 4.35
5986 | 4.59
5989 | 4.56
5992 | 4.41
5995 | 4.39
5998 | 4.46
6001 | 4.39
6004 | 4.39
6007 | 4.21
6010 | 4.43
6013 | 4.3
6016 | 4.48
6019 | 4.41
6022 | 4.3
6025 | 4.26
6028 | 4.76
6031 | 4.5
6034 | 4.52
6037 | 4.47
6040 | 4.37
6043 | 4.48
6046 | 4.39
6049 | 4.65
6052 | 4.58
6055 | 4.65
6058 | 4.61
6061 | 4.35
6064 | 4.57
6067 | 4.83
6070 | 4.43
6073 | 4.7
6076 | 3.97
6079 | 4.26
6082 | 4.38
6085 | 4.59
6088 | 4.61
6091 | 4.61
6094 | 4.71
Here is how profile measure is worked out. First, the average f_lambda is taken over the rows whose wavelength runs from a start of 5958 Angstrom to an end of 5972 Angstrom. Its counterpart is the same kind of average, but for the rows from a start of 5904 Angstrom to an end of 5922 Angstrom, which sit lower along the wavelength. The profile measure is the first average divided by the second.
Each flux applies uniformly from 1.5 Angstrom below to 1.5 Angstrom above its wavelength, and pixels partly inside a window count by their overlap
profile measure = 1.05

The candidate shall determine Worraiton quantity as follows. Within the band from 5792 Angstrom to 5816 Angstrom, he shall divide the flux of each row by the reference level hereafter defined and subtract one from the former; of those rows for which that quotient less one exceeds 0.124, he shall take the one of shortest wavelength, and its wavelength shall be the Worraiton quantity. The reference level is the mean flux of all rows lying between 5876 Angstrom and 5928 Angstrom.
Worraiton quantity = 5794 Angstrom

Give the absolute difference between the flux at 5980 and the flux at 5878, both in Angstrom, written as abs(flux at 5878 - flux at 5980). 0.23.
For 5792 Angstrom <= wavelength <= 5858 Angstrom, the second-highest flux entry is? 4.82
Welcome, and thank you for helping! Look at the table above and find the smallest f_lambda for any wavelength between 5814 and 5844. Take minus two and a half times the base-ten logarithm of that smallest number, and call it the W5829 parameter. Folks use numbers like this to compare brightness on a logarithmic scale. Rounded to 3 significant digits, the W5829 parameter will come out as -1.63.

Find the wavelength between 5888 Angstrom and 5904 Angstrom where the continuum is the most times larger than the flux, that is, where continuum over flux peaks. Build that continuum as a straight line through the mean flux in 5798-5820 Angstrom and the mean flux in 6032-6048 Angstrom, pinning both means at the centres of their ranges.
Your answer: 5893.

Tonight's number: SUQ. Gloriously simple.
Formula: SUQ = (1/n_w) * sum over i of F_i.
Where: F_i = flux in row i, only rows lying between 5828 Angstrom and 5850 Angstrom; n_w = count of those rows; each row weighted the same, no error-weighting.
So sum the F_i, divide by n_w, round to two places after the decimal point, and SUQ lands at 4.61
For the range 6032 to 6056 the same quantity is 4.51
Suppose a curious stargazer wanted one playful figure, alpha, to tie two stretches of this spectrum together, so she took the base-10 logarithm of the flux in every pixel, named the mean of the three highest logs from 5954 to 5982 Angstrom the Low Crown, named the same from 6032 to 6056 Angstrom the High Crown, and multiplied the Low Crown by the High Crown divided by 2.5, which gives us 0.177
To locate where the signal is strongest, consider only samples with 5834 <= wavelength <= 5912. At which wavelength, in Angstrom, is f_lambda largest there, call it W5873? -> 5839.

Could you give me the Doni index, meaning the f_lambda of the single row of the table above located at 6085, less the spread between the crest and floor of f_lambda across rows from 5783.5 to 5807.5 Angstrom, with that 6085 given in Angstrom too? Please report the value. 4.11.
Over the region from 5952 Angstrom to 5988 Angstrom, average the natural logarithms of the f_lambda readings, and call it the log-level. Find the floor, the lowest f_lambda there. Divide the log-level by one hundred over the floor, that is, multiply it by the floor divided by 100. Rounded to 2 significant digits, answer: 0.065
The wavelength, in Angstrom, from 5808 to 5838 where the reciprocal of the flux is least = 5821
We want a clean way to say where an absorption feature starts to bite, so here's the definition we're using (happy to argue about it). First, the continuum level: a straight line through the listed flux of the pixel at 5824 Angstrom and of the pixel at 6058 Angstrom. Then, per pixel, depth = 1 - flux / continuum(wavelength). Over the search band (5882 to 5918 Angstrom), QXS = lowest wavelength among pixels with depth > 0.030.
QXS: 5884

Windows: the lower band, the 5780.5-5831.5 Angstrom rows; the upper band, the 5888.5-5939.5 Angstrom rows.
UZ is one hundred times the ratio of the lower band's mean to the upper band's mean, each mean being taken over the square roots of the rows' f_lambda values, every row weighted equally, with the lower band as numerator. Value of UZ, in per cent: 106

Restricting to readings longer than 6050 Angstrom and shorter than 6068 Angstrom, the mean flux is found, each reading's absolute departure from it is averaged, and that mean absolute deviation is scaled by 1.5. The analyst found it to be 0.15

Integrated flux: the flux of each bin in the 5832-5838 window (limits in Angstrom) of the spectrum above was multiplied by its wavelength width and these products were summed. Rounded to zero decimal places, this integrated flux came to 28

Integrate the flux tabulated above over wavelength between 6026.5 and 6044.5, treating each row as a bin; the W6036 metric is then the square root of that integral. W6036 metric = 9.0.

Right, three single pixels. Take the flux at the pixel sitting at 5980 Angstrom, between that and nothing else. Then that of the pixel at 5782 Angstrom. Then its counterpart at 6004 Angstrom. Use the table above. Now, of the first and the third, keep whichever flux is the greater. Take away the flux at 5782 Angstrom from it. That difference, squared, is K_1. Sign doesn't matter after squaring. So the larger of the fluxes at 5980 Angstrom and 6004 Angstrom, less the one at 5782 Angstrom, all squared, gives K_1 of 0.029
